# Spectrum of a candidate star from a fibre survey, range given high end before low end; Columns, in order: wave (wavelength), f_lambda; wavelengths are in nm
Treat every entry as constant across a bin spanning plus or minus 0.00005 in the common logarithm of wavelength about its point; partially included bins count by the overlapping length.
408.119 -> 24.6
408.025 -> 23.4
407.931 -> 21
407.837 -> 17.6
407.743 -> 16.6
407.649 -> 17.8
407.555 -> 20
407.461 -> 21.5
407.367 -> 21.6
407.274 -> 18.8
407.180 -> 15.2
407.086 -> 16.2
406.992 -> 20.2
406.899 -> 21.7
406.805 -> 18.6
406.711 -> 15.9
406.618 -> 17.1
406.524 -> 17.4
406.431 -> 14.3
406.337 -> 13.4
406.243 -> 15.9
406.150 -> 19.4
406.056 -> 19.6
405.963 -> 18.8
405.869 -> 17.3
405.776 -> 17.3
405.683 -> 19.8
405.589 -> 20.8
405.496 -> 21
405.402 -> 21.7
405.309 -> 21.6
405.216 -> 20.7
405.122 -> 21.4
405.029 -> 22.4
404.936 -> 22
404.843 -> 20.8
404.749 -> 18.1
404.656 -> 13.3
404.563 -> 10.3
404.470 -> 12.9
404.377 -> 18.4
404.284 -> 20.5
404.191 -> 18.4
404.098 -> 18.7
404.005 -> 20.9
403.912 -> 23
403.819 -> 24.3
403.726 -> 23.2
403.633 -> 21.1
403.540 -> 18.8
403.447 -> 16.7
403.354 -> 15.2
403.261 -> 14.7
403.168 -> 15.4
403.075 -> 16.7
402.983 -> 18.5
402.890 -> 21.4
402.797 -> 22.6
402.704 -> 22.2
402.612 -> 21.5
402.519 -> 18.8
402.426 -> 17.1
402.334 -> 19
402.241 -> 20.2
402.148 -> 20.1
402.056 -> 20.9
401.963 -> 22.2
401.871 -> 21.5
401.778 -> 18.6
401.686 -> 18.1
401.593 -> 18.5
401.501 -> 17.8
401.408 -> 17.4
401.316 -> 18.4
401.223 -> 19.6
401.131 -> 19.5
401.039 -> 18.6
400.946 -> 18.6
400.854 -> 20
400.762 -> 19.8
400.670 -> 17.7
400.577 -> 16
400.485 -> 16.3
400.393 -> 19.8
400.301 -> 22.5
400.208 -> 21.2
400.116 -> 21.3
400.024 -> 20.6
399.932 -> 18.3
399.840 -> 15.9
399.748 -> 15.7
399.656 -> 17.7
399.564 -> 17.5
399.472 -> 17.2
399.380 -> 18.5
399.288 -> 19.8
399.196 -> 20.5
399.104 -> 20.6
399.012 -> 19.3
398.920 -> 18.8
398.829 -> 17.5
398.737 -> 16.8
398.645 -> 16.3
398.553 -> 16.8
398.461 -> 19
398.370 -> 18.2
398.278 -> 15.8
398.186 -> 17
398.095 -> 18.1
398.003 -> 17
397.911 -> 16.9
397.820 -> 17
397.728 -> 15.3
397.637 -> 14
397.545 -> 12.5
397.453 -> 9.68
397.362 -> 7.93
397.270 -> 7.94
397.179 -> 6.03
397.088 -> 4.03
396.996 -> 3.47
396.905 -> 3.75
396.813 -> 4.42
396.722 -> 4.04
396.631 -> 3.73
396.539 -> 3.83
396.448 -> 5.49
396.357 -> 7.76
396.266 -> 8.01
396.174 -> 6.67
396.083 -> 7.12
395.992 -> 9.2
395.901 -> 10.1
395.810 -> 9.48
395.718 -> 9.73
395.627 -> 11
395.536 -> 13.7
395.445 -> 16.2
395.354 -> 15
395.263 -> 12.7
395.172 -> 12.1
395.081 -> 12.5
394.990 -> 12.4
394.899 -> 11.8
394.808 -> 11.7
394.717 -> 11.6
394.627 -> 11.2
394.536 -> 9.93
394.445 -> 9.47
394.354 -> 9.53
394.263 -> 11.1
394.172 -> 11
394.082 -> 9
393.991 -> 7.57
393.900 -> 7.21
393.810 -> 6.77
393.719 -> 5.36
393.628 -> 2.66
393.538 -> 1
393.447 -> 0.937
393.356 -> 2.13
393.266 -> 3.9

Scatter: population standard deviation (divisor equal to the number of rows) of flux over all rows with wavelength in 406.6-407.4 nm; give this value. 2.3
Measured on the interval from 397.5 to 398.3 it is 1.7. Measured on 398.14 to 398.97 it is 1.0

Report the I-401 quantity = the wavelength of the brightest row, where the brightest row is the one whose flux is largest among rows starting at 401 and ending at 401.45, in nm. 401.223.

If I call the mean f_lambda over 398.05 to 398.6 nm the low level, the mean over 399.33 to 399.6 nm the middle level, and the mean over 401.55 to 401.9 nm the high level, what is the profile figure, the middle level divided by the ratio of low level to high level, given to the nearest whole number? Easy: 19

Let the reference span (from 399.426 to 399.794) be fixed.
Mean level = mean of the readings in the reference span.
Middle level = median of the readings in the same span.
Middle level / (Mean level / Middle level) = 18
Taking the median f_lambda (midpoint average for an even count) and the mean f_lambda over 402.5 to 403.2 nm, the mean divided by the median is 0.98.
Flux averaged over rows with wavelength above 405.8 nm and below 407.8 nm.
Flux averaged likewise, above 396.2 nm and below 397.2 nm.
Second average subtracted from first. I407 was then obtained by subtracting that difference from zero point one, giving -12.9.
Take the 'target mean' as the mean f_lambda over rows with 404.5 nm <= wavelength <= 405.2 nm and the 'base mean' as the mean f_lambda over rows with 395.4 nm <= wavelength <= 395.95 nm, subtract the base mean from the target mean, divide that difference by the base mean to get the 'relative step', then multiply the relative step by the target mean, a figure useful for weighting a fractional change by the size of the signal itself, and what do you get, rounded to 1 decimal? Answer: 10.4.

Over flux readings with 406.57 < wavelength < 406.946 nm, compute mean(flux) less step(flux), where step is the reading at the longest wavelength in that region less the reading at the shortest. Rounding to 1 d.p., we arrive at 13.7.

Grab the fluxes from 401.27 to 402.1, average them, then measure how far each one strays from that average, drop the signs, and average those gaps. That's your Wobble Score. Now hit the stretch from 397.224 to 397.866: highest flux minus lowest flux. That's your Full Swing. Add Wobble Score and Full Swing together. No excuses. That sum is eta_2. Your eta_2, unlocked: 10.6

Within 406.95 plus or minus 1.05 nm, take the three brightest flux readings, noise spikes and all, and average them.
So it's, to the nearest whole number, 22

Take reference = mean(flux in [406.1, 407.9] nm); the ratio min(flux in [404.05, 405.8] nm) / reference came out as 0.58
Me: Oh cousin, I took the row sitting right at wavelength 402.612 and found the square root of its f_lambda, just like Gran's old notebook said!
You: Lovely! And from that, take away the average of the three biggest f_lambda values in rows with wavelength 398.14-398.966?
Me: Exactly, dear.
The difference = -14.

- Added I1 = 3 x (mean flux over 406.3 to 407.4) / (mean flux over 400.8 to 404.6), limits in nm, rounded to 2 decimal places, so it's 2.76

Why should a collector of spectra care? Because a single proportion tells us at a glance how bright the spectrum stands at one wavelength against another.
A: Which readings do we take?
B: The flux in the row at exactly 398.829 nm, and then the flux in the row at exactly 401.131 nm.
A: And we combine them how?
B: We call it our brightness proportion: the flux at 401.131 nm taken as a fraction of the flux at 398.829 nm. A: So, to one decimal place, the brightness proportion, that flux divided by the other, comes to 1.1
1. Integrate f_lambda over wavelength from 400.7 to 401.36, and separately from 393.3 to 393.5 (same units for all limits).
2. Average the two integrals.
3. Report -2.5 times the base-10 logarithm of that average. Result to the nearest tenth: -2.0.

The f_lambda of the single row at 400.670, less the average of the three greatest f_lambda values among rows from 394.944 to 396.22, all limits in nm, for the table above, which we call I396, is 2.7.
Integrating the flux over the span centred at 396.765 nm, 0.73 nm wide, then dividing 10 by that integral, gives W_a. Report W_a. 3.34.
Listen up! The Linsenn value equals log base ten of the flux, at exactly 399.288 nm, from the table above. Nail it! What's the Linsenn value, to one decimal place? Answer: 1.3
